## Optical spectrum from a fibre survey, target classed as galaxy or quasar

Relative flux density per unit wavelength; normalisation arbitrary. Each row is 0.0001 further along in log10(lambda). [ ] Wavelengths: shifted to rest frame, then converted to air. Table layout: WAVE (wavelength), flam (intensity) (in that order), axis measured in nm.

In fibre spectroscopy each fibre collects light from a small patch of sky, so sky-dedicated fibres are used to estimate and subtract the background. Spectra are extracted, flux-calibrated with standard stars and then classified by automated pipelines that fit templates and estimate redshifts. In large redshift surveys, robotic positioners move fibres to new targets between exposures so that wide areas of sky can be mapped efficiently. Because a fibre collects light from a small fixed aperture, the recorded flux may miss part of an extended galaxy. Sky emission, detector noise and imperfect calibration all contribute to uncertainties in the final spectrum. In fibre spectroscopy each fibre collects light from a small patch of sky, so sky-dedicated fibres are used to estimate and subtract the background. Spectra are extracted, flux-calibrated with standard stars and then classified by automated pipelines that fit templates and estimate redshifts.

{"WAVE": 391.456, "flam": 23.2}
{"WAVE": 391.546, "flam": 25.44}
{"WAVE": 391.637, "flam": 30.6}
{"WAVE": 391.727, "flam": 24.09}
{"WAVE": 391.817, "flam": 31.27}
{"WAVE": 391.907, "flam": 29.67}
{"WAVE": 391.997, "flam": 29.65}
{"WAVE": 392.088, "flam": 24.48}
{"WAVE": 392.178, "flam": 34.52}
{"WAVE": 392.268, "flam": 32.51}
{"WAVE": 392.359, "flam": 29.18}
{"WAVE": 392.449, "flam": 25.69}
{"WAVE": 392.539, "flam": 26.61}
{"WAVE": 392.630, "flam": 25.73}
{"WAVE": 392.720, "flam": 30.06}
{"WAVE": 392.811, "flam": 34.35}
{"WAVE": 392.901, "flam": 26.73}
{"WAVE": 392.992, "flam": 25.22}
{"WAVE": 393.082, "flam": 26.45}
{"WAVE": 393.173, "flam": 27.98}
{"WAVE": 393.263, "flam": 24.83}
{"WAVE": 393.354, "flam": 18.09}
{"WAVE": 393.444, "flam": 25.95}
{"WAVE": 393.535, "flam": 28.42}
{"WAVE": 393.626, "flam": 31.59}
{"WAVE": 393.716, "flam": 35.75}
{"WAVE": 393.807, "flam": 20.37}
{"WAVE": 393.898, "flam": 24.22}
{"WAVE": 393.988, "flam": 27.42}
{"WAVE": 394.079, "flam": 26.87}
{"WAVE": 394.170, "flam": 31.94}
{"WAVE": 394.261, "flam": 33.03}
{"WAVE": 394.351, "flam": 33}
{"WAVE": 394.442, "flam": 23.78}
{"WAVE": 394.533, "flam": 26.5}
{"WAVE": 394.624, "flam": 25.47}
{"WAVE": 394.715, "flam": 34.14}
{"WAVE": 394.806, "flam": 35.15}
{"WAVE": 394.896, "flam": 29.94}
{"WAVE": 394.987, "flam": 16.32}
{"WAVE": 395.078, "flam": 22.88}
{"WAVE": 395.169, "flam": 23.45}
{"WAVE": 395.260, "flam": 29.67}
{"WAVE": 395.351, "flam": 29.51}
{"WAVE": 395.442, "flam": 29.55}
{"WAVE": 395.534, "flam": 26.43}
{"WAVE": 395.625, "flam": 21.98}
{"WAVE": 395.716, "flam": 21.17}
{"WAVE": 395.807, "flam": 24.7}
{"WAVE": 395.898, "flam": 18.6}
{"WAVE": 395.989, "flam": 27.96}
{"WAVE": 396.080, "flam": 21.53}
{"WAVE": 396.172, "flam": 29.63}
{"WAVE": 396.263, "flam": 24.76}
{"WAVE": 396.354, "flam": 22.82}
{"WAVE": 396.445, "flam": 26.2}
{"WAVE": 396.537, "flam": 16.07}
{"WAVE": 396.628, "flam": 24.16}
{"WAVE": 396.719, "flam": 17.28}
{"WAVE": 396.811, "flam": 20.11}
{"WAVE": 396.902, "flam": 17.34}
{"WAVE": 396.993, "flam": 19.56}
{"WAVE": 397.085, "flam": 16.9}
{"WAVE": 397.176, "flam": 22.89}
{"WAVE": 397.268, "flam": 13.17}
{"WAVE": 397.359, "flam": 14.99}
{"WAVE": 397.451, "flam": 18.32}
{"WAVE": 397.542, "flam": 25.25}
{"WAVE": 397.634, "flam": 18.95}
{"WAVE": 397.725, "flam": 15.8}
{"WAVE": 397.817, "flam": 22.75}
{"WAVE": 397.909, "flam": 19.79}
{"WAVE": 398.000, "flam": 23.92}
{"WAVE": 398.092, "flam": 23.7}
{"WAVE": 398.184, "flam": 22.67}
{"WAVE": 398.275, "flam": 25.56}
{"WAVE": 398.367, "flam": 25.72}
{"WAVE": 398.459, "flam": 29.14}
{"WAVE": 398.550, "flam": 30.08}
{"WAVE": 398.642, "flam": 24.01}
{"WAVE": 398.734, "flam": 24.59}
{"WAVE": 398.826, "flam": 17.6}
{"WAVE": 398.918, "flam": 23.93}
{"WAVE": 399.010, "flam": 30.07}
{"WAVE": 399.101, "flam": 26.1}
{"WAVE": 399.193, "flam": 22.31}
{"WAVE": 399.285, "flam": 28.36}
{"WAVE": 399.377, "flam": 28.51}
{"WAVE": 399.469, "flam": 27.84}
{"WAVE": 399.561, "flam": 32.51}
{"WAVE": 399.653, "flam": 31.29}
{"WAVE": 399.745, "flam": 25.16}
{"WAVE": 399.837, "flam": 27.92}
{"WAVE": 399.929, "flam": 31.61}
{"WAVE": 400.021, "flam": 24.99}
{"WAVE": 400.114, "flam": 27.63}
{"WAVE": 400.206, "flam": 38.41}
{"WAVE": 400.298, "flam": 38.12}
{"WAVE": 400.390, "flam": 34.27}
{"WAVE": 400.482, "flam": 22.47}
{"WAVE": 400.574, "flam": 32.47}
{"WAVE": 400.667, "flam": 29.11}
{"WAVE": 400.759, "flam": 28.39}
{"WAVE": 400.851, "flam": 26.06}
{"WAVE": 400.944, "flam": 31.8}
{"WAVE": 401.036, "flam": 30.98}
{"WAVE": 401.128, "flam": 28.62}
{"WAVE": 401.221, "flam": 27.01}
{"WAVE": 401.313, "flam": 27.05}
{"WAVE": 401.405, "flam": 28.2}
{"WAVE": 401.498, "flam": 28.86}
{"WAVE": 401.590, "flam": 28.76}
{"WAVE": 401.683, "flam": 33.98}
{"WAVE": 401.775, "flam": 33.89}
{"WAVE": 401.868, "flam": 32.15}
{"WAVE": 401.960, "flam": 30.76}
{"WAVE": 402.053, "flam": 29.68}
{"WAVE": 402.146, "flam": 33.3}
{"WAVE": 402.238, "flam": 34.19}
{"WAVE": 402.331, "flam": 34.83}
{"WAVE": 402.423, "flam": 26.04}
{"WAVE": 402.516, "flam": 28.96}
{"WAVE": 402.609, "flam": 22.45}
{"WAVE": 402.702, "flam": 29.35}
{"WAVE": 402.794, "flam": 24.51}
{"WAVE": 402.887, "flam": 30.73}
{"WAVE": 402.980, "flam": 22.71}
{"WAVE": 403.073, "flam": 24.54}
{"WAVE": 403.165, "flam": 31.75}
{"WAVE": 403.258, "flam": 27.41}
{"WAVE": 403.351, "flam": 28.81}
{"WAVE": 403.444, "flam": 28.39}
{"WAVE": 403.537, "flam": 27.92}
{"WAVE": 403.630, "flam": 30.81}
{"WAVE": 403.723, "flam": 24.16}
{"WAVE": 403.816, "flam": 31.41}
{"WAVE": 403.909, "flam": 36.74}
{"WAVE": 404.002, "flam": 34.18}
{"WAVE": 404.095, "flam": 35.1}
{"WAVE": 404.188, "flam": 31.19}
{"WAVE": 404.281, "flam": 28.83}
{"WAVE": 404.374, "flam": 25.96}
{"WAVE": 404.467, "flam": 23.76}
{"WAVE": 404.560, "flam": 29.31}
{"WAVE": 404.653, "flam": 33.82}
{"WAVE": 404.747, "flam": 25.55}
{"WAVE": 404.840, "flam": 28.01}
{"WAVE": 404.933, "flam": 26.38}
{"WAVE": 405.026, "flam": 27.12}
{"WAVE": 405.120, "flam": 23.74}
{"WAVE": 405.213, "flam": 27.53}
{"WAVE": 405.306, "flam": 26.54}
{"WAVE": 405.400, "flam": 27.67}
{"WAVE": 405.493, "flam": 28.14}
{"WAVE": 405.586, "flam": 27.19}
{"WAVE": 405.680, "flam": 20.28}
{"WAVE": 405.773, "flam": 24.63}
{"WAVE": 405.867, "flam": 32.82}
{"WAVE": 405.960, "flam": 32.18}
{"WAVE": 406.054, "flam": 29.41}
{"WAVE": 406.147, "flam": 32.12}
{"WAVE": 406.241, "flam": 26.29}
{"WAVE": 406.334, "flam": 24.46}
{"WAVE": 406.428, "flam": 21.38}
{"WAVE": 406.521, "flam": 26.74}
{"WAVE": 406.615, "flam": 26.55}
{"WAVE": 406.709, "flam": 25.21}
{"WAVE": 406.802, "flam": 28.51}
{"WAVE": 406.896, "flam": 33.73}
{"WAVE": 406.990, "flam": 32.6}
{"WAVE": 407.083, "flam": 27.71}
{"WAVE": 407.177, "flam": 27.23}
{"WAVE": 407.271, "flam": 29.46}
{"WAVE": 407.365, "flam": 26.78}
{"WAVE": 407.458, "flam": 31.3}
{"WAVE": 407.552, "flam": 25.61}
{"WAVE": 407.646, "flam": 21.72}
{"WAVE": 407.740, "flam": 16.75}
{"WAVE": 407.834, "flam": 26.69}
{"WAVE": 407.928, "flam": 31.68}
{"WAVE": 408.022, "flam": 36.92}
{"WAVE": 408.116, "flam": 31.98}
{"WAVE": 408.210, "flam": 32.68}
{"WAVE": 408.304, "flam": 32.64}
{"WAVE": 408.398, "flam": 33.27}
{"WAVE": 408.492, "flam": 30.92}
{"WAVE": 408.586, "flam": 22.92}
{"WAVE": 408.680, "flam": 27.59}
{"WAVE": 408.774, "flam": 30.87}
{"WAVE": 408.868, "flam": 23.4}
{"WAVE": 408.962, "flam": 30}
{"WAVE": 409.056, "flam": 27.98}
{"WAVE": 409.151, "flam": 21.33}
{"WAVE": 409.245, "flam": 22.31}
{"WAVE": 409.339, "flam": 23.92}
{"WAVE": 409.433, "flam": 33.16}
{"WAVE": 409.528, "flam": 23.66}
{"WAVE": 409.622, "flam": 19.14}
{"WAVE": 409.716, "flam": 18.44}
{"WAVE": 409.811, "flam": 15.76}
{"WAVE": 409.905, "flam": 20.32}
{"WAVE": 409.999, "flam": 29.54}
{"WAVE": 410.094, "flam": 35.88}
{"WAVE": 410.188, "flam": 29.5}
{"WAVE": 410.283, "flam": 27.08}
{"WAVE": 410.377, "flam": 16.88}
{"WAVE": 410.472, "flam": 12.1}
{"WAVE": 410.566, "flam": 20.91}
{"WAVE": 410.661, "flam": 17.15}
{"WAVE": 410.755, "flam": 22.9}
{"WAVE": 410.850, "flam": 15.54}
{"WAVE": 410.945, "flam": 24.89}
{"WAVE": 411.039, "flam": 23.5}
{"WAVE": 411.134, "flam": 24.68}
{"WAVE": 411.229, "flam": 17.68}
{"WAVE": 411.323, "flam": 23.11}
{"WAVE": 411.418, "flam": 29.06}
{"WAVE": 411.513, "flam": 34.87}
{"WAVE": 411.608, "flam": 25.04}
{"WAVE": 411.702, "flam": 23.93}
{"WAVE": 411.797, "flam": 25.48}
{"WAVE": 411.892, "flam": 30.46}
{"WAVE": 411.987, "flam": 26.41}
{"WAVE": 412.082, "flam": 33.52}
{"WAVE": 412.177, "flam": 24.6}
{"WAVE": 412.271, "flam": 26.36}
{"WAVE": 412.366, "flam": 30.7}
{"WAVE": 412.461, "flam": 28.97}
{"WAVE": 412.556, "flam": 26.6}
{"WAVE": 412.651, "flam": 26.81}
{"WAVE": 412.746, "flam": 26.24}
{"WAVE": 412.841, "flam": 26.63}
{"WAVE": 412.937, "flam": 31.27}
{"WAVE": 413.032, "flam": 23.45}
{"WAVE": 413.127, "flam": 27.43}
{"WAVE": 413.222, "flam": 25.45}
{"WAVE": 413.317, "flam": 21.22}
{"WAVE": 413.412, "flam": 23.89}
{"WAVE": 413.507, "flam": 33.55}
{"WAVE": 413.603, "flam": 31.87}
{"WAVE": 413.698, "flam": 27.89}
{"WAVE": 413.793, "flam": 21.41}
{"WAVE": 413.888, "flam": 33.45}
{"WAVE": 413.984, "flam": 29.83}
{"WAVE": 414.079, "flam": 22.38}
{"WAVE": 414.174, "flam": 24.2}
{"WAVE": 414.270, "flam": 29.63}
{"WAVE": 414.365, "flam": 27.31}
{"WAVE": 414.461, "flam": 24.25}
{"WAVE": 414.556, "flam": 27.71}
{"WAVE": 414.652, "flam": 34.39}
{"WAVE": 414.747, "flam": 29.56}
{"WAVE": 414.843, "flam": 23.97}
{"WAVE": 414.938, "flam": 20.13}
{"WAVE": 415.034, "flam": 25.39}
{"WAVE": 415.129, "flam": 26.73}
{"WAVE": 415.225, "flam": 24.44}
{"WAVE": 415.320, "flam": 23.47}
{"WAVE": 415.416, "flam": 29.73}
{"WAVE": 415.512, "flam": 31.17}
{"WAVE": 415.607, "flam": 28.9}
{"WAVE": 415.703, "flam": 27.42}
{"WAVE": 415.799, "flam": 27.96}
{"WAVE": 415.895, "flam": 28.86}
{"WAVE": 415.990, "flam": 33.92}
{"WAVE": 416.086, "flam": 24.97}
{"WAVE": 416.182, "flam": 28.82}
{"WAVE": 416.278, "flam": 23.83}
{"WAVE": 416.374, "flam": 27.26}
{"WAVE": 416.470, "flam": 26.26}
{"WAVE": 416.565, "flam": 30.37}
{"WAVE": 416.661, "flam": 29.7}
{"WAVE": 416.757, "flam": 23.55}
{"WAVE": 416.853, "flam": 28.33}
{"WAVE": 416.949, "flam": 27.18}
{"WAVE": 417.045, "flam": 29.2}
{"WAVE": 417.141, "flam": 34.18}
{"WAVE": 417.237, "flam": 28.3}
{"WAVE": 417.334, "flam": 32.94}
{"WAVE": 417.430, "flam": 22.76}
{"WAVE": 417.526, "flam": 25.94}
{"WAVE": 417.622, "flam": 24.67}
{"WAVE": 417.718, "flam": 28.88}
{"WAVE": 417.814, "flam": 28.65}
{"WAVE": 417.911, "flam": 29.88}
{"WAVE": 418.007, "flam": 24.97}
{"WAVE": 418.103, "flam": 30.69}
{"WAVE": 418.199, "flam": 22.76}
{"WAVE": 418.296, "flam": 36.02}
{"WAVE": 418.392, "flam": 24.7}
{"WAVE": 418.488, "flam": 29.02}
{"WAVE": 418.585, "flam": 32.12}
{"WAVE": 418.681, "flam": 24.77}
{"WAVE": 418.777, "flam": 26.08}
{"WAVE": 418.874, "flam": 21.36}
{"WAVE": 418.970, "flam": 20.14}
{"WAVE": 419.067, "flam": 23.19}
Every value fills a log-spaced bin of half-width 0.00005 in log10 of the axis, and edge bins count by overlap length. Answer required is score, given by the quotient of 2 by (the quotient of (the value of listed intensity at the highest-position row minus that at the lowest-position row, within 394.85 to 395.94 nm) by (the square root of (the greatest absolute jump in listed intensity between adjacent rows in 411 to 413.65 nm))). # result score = -0.6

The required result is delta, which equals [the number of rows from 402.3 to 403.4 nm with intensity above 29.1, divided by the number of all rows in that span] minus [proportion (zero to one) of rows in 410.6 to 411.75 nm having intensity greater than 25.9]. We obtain 0.2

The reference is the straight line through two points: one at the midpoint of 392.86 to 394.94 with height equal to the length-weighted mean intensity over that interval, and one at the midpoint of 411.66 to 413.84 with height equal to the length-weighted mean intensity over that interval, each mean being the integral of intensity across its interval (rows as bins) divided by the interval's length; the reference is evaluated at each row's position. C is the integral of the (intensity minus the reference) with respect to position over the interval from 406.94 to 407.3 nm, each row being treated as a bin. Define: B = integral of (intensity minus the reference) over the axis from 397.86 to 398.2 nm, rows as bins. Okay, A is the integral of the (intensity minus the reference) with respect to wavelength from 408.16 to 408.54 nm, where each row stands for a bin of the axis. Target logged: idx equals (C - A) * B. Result 2.2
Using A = 1.9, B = -1.8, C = 0.7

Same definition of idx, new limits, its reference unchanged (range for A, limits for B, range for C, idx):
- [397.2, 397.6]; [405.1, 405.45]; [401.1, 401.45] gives -1.2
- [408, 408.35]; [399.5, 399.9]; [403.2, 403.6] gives -1.1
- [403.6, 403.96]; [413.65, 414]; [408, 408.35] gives 0.3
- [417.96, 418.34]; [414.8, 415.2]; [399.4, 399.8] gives 0.1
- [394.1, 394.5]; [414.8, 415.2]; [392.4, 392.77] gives 1.4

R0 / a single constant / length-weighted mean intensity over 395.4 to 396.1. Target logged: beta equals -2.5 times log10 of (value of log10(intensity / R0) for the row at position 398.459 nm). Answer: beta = 2.7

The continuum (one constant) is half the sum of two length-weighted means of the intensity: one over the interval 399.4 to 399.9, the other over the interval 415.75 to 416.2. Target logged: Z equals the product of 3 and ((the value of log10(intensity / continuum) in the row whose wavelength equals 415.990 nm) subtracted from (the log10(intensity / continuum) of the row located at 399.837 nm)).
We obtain -0.3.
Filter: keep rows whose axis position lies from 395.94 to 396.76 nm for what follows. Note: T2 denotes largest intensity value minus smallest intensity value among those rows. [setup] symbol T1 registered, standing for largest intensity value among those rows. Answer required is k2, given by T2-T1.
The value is -16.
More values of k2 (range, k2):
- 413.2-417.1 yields -20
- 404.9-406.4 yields -20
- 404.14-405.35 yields -24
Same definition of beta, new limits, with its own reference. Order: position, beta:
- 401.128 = 2.8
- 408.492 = 2.4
